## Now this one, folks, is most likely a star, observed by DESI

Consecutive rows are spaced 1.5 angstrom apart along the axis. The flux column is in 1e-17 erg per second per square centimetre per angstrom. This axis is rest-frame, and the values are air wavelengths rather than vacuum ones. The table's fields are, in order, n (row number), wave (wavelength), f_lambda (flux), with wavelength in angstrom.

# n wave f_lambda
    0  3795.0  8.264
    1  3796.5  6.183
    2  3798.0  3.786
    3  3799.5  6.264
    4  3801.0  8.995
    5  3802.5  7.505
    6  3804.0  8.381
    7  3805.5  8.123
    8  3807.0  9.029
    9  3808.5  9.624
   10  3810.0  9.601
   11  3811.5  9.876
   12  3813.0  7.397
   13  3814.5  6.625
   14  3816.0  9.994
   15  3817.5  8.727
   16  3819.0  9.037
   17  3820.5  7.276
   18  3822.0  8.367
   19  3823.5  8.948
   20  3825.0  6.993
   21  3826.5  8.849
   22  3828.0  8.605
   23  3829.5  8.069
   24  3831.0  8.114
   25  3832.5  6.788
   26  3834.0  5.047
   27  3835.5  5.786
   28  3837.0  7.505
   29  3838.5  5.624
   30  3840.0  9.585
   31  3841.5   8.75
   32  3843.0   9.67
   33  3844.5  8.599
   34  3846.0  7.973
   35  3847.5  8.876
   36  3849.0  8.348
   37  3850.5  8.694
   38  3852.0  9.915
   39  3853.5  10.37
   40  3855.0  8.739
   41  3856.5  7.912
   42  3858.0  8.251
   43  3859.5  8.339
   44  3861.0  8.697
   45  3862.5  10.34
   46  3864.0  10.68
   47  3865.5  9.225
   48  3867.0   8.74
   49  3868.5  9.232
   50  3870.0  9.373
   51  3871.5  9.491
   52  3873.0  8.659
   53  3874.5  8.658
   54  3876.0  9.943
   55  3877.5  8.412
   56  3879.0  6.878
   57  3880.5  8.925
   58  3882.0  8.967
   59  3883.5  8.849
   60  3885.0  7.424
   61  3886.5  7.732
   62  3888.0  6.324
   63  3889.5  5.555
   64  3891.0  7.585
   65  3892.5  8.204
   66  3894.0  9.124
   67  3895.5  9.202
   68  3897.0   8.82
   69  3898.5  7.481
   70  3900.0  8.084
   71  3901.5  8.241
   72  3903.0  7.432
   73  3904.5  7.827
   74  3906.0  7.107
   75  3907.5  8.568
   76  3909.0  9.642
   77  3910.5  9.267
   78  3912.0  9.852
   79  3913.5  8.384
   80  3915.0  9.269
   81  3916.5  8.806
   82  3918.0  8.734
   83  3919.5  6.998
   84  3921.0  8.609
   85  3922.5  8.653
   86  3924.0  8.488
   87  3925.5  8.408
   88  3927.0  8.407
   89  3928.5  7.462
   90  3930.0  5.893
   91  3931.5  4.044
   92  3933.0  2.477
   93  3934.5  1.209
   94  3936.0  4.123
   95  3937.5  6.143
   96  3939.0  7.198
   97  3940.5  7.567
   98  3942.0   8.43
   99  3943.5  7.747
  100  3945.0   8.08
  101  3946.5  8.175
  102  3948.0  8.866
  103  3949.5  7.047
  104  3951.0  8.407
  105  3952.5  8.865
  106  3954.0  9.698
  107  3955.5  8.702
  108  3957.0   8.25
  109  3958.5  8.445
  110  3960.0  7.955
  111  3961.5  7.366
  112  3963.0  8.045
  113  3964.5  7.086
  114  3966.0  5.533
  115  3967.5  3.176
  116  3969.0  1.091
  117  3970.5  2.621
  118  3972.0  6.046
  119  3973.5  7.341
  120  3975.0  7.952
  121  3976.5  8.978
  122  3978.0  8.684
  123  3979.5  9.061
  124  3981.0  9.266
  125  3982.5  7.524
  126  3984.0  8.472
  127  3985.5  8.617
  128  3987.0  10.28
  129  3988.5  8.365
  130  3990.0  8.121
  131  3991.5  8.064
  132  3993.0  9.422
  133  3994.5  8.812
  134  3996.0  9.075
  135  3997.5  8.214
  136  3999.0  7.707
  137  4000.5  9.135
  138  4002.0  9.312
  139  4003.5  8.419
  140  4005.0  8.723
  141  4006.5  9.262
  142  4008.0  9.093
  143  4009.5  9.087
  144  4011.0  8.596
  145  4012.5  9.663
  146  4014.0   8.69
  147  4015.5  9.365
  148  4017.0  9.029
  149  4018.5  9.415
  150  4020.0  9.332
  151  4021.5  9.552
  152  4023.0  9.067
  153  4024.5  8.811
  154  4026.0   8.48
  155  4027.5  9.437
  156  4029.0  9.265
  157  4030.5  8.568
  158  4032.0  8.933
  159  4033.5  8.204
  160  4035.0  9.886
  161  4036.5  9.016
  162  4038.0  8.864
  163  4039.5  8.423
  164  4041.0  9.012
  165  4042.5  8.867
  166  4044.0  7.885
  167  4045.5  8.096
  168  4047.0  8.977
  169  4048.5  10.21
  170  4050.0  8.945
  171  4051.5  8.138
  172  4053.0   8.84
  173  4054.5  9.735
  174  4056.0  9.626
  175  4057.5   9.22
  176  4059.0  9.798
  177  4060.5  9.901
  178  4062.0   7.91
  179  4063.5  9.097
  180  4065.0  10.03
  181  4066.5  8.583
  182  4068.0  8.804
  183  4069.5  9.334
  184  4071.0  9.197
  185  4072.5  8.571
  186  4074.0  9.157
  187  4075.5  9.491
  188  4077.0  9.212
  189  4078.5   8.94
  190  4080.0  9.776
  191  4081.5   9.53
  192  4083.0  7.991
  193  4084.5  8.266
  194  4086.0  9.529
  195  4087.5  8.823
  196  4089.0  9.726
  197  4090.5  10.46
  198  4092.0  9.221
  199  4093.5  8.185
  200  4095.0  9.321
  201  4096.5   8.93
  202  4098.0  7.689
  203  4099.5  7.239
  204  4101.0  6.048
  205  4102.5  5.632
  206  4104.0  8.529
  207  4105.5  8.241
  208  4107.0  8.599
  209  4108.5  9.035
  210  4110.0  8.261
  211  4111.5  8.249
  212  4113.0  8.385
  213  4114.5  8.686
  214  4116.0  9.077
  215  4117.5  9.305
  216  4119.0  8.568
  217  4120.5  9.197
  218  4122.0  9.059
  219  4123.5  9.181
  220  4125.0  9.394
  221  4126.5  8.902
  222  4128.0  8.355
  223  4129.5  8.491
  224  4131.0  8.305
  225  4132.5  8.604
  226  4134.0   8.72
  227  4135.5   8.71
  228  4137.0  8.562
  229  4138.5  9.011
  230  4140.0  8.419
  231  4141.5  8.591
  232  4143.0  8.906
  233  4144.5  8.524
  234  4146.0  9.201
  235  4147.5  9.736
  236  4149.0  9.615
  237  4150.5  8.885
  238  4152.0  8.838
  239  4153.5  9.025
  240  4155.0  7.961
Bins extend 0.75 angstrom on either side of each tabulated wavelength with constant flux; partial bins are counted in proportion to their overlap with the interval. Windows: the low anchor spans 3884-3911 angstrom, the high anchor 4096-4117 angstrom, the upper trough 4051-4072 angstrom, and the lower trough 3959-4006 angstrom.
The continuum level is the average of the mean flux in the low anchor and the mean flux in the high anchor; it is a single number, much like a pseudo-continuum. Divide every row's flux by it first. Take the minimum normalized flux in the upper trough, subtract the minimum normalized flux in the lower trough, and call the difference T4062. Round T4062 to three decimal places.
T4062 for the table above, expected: 0.851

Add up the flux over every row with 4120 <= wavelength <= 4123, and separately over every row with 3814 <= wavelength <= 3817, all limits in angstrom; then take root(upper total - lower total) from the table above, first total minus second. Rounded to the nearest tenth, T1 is 1.3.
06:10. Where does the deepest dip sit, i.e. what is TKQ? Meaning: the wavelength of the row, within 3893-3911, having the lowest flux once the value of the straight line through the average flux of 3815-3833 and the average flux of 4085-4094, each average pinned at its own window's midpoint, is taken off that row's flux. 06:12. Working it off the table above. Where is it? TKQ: 3906.0 angstrom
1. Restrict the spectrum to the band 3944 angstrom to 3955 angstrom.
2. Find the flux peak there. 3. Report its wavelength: 3954.0 angstrom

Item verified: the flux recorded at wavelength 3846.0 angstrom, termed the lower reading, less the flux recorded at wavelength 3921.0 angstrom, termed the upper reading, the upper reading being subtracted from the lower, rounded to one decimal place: -0.6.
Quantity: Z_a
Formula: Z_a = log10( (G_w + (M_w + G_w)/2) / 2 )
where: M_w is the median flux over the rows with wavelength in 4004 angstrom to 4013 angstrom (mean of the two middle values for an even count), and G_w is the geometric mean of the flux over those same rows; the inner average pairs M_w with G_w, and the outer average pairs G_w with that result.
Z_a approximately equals 0.958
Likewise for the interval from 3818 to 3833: 0.909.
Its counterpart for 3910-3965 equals 0.872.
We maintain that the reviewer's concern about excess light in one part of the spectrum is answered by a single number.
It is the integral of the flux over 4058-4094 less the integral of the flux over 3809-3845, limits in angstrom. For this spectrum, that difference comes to 39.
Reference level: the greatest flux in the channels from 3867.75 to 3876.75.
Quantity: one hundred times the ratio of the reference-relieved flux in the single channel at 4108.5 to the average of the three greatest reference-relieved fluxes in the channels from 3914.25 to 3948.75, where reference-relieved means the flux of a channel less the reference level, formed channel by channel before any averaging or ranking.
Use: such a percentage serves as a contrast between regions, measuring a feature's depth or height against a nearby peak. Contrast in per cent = 94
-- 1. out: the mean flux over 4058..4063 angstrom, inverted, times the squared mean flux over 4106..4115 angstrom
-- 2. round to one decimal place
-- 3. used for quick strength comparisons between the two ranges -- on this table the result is 7.9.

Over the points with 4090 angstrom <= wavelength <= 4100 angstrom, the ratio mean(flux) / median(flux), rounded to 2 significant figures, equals 0.98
